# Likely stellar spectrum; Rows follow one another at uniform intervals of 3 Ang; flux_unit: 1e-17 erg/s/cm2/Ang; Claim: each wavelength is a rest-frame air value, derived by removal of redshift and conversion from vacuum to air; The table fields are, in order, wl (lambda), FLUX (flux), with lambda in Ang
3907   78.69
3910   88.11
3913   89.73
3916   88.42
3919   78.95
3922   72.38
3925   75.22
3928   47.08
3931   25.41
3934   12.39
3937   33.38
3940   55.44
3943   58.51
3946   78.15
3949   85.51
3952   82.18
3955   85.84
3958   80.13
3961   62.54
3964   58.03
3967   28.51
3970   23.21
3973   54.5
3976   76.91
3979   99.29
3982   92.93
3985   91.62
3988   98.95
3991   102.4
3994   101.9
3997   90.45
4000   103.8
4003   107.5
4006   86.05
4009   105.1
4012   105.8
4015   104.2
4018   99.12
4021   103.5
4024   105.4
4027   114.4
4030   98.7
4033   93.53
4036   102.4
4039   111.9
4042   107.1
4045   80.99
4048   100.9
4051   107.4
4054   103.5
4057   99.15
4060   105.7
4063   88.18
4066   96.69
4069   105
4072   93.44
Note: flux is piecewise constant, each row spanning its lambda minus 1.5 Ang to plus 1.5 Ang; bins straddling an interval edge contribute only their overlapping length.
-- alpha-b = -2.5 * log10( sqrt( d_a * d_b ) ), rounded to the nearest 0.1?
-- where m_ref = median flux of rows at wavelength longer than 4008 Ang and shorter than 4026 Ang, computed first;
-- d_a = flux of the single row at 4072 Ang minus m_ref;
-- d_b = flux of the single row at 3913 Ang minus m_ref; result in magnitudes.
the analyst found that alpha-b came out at -2.8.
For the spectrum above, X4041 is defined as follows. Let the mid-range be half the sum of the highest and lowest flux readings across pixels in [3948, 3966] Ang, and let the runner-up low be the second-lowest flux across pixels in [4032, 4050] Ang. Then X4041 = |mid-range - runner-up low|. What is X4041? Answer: 22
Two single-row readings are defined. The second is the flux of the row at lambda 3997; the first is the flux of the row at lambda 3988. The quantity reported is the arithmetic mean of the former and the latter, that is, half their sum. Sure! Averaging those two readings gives 95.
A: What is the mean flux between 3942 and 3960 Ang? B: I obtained 78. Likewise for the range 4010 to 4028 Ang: 105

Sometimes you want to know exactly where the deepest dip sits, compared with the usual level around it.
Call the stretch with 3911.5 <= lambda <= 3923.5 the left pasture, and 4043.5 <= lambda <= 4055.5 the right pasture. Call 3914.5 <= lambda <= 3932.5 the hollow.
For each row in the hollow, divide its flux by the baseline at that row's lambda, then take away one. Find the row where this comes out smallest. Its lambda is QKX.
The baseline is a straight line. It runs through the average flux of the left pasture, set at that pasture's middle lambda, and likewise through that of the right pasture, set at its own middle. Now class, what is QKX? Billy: 3931 Ang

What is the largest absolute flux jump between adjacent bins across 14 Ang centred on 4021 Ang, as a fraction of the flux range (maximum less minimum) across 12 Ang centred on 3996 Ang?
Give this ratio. 0.67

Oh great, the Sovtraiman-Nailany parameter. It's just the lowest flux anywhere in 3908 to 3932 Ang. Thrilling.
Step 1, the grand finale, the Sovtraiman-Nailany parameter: 25.41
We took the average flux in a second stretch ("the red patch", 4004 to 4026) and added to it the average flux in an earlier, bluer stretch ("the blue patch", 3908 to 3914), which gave 190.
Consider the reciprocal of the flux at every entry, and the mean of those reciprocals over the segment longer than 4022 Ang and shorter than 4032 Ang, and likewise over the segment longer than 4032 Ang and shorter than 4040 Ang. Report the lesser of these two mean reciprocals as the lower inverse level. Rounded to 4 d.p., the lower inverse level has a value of 0.0095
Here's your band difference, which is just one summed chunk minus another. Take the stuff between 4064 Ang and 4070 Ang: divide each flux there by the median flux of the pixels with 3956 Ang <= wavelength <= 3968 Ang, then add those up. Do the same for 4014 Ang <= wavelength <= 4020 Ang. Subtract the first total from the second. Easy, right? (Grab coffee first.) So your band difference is 0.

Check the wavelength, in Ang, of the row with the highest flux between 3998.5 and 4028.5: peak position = 4027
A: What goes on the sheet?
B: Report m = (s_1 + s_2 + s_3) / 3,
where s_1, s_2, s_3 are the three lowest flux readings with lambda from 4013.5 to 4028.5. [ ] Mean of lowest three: 102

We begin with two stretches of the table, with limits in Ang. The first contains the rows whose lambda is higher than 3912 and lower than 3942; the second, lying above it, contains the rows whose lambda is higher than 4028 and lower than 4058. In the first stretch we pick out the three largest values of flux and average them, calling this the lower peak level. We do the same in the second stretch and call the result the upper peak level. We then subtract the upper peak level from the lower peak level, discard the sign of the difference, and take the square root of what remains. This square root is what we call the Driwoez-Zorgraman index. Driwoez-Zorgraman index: 4.8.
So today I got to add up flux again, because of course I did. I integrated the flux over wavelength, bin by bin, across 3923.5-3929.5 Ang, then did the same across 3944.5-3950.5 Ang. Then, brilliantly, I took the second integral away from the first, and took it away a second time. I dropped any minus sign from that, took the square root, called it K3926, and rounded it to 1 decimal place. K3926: 24.8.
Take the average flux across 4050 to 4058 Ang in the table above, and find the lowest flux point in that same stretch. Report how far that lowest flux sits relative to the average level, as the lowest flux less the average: -4.2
